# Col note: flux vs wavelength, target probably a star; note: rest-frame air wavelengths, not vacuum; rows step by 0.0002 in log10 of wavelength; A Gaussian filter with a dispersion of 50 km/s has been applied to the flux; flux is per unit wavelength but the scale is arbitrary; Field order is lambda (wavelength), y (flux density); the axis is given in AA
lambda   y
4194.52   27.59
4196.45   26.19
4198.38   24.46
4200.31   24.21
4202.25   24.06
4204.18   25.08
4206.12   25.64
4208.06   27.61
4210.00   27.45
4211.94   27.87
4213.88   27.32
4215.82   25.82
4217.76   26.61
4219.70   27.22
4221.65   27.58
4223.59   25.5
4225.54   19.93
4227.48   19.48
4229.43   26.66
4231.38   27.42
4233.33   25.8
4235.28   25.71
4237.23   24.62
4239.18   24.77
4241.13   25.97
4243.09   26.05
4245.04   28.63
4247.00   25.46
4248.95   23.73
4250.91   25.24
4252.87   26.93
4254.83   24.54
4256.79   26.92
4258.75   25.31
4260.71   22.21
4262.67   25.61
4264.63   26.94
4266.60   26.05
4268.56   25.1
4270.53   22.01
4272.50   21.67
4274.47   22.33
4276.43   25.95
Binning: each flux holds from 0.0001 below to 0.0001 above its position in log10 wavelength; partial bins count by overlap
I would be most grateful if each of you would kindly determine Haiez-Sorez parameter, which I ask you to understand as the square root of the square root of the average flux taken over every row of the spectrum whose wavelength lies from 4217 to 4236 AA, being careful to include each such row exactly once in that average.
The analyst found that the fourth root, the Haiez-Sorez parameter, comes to 2.240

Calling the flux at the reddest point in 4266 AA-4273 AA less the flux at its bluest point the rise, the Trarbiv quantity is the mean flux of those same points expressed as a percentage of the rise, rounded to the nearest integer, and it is -541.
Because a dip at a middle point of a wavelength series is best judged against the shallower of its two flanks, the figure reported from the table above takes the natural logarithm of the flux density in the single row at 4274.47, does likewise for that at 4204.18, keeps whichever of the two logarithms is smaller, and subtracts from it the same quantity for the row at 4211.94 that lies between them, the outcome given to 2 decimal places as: -0.22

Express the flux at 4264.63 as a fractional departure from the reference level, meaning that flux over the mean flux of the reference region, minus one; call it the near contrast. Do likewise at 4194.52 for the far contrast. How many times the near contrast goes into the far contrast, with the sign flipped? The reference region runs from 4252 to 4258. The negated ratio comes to -1.8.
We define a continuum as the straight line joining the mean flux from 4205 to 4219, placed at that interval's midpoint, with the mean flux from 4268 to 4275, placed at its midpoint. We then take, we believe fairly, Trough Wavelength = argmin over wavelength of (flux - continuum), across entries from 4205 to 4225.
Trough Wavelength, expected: 4206.12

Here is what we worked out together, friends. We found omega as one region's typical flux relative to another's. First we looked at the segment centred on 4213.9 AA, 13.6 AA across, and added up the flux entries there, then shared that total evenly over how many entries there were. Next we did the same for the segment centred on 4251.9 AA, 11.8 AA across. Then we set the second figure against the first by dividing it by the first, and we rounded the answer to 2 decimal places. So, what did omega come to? 0.94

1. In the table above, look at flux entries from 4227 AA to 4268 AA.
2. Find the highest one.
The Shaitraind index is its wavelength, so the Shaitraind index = 4245.04 AA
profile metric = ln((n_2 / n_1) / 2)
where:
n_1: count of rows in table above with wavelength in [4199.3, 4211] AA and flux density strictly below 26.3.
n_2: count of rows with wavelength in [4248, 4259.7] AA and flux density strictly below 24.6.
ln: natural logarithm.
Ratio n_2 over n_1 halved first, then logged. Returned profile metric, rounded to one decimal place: -1.4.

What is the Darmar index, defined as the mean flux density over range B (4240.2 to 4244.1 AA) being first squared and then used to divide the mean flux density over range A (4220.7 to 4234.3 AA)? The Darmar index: 0.0364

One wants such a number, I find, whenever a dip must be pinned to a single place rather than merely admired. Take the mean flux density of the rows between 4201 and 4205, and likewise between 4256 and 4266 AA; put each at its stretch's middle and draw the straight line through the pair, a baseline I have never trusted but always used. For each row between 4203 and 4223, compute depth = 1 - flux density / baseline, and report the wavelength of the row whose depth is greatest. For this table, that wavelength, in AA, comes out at 4204.18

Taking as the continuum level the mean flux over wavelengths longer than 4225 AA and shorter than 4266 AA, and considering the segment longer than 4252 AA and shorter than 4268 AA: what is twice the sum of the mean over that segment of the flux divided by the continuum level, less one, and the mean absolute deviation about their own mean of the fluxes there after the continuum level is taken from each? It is 2.3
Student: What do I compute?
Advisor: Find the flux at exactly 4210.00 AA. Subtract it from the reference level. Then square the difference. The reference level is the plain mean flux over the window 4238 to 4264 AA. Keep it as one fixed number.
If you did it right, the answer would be 3.8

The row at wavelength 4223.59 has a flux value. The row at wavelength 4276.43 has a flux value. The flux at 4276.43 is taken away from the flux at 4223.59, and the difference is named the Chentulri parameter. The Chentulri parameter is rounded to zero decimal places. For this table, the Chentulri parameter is 0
